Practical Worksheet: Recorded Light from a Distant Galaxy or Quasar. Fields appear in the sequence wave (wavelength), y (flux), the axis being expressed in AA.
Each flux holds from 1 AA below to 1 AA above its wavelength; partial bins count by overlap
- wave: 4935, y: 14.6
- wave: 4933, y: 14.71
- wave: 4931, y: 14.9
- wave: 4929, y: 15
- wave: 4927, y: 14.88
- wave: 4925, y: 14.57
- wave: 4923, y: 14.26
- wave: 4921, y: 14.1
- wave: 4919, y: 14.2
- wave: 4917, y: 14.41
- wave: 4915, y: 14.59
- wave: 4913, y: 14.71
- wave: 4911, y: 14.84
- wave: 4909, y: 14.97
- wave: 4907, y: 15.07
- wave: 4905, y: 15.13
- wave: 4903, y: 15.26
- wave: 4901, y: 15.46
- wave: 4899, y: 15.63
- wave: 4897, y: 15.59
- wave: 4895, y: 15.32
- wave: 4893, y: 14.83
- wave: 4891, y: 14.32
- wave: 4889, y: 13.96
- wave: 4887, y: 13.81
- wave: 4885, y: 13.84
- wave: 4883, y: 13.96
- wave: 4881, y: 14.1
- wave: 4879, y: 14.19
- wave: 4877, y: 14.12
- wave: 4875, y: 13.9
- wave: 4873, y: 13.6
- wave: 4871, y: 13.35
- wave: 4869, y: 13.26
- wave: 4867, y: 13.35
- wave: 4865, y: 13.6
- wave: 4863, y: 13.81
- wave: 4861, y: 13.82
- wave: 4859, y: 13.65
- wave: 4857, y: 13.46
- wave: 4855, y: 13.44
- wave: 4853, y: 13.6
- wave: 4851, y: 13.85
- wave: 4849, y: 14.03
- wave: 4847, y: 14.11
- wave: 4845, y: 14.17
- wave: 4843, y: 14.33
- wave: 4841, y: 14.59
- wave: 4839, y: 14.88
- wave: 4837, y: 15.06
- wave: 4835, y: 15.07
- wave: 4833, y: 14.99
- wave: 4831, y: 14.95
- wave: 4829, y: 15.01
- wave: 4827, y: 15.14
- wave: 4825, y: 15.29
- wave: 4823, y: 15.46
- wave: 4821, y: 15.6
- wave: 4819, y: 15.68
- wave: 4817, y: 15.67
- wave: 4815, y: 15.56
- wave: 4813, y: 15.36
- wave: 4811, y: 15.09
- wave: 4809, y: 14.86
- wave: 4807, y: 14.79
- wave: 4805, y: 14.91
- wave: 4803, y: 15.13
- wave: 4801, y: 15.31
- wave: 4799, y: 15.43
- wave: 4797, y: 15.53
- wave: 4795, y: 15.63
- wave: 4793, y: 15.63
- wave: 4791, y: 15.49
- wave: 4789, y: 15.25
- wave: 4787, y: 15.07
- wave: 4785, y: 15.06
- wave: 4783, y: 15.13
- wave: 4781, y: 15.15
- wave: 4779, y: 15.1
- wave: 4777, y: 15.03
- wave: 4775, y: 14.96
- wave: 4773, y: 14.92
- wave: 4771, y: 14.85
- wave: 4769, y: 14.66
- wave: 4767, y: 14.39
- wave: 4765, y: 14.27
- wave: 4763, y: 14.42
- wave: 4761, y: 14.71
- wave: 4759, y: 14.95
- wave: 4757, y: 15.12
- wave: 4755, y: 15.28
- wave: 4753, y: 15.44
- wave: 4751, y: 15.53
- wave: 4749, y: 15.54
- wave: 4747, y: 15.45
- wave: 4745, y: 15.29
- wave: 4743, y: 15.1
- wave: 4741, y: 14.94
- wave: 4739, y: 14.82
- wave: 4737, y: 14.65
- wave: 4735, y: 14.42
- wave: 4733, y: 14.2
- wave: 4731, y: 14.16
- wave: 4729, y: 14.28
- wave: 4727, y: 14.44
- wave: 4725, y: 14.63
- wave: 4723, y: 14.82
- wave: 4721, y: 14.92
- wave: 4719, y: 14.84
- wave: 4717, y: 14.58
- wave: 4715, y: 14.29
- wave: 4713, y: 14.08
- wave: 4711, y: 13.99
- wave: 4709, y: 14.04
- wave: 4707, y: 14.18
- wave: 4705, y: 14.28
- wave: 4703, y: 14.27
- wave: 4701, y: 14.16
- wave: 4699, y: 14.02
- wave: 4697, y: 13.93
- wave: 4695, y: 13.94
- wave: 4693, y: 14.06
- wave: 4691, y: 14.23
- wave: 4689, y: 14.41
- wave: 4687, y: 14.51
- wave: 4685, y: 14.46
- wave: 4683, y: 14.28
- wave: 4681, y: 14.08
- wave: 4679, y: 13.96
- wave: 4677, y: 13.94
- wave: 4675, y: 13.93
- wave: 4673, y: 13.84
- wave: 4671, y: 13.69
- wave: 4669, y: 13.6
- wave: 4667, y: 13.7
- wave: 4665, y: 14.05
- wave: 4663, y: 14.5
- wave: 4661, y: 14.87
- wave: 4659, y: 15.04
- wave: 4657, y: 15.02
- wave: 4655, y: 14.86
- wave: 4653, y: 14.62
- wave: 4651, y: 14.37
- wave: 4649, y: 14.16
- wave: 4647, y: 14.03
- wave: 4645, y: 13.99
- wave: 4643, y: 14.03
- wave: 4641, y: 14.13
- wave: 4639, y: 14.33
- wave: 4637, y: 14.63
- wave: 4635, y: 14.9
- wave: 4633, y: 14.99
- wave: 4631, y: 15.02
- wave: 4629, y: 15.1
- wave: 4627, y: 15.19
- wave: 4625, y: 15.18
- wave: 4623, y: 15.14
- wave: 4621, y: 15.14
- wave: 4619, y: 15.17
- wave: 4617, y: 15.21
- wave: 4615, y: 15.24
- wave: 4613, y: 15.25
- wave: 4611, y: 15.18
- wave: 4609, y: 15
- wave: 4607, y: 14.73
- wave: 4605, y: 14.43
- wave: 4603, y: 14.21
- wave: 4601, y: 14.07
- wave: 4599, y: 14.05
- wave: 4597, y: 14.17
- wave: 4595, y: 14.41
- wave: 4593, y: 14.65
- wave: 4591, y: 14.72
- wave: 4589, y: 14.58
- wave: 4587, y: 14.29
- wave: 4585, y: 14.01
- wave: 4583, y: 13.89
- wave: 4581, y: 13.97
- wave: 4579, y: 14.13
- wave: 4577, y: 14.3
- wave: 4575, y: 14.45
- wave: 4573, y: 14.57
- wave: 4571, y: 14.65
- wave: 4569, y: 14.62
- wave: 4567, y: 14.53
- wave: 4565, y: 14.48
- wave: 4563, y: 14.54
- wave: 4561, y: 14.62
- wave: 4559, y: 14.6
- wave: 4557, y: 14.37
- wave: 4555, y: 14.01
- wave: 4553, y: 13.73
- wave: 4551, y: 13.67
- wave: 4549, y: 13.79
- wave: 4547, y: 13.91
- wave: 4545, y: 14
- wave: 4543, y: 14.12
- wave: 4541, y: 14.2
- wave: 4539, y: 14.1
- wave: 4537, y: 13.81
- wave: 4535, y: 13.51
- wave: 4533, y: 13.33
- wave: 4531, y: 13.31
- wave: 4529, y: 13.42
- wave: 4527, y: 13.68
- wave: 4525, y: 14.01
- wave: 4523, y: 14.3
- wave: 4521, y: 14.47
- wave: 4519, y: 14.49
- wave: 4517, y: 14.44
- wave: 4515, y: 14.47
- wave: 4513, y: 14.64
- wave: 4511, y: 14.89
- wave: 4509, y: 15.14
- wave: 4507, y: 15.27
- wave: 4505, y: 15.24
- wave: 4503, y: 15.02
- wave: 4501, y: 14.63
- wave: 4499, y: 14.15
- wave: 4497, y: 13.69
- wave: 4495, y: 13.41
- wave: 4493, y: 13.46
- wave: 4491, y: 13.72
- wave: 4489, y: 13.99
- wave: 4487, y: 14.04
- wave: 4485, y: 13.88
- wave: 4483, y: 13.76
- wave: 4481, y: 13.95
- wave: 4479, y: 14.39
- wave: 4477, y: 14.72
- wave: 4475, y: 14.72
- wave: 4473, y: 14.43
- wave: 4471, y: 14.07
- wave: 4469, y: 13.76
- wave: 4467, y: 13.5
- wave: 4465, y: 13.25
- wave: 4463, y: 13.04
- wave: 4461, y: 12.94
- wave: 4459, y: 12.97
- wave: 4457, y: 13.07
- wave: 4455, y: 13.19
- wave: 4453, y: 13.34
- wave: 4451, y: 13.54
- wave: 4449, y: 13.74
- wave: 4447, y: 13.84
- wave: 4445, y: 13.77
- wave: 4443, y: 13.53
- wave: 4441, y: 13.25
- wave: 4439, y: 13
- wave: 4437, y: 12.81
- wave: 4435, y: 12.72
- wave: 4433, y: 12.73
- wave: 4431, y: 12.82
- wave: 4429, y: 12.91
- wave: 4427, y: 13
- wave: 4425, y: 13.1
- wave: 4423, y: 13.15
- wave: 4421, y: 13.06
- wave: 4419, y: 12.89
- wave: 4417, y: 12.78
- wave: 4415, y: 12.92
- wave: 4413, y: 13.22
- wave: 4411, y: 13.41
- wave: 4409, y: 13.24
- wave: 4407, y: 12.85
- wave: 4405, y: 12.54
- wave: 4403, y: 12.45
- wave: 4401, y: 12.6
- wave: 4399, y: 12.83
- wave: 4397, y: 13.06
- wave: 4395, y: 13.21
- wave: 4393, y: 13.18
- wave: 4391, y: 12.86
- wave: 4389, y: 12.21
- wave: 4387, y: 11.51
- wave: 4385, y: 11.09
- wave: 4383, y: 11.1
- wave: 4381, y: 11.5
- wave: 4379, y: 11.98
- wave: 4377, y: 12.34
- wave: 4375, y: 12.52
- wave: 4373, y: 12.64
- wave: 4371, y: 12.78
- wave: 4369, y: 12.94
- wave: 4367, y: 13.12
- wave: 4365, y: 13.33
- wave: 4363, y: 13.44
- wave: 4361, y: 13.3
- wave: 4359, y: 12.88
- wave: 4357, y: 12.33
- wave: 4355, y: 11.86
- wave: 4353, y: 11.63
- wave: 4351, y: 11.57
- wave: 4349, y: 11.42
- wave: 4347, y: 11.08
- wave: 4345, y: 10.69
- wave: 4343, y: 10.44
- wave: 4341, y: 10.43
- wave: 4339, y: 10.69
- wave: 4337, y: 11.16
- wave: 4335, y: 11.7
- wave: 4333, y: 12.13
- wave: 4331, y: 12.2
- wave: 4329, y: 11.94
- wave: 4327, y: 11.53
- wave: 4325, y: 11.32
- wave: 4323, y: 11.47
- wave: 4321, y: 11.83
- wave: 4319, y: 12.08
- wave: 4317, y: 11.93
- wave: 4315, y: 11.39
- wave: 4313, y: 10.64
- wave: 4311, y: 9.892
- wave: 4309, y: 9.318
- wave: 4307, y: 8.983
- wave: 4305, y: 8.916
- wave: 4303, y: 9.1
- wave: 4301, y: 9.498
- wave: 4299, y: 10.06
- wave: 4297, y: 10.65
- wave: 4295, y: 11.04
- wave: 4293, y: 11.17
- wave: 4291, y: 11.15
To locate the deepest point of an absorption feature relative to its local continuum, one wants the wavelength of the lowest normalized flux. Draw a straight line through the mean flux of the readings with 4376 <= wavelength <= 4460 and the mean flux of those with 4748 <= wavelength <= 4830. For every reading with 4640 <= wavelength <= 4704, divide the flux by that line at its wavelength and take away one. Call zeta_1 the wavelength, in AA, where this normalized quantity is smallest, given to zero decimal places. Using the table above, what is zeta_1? 4669 AA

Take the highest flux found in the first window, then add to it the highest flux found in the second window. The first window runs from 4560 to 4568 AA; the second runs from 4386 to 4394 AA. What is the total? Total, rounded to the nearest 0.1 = 27.8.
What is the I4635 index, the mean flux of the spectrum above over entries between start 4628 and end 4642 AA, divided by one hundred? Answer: 0.147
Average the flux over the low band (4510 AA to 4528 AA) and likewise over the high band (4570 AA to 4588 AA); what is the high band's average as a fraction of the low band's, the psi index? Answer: 0.99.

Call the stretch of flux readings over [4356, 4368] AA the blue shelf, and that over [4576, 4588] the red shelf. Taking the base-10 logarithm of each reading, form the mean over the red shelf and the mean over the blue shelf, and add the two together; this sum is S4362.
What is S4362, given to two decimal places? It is 2.27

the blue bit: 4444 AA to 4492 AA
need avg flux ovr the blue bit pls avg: 13.7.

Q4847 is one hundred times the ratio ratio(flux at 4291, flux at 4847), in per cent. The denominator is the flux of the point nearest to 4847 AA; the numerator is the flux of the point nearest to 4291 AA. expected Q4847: 79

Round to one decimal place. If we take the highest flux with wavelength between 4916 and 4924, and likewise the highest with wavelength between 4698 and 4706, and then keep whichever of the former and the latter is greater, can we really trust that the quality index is 14.4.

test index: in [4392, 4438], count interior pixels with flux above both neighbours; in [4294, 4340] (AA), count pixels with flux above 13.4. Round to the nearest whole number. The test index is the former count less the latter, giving 3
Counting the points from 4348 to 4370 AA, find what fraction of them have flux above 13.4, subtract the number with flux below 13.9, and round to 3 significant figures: -10.9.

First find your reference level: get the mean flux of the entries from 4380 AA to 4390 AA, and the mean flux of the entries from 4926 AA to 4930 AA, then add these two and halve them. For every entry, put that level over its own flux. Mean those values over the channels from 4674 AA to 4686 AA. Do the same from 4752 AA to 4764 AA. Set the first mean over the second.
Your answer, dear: 1.06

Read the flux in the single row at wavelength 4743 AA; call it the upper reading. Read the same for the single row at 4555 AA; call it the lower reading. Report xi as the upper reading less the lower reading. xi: 1.1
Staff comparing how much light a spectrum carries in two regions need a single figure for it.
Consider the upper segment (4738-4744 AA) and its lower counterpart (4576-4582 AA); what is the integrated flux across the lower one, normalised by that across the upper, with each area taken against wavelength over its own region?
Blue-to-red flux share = 0.95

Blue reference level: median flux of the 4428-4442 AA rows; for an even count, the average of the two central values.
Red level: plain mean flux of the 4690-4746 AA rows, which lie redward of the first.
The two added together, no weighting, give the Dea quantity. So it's 27.2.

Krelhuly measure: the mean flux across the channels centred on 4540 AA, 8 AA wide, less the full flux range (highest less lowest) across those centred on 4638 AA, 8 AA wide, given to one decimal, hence 13.3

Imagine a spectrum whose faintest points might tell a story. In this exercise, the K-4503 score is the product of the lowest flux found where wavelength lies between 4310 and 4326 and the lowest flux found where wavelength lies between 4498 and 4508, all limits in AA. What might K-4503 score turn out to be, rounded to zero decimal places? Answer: 140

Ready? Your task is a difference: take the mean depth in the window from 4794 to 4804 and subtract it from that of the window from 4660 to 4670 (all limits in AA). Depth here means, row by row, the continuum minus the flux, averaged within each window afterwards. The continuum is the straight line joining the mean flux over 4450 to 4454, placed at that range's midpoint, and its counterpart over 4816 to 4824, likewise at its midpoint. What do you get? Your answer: 0.5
